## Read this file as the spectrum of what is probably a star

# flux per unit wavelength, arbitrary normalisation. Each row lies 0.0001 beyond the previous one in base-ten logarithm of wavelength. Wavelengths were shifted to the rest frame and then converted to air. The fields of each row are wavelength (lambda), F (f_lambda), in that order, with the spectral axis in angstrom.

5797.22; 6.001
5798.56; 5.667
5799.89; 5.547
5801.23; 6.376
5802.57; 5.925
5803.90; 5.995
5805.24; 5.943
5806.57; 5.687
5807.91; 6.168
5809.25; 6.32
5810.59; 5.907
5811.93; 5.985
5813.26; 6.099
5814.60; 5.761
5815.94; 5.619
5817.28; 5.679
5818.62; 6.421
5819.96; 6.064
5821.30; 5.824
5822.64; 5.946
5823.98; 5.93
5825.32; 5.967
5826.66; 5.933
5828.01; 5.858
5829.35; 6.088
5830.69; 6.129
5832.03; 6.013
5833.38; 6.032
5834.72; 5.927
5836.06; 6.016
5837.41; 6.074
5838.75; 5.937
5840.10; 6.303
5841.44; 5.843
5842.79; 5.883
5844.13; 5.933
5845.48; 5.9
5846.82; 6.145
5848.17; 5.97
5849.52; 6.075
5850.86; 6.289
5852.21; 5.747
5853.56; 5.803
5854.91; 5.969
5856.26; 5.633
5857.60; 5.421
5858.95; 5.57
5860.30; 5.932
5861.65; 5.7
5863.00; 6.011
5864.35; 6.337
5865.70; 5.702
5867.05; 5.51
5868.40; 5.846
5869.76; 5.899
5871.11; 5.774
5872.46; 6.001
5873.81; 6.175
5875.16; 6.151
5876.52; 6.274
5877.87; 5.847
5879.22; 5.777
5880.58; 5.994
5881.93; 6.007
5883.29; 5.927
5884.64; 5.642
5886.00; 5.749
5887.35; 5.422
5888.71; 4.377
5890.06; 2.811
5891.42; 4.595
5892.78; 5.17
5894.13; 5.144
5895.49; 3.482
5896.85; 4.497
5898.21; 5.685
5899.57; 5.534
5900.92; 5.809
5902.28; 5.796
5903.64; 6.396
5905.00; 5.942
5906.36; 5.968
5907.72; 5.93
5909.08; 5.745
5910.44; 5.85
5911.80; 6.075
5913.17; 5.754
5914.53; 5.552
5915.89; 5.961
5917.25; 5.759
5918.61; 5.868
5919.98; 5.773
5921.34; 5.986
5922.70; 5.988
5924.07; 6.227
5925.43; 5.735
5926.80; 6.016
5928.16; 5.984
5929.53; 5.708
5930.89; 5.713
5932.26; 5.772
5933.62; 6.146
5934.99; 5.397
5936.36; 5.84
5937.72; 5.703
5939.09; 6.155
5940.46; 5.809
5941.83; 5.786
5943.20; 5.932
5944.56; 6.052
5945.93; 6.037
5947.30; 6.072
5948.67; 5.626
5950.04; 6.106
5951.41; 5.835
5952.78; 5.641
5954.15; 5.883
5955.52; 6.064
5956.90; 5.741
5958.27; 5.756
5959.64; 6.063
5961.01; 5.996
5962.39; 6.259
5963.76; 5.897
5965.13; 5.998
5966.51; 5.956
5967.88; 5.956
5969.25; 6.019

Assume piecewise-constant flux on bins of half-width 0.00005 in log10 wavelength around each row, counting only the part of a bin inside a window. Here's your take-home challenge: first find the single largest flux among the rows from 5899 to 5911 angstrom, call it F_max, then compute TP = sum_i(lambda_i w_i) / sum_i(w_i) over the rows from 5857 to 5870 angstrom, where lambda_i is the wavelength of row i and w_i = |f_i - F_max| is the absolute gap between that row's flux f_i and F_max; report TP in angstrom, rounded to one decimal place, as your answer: 5863.2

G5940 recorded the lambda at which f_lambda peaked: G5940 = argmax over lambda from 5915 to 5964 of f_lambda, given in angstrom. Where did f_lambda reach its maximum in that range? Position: 5962.39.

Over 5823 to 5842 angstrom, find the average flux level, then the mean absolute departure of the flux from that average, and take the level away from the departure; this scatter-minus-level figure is -5.91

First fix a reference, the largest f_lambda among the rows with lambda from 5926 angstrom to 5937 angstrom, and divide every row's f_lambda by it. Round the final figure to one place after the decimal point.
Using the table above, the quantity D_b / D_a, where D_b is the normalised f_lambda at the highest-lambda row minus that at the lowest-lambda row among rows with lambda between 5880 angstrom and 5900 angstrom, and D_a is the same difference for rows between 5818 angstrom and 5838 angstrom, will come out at 1.3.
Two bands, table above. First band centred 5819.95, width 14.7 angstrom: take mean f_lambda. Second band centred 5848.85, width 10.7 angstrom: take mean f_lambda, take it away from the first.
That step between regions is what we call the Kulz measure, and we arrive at -0.1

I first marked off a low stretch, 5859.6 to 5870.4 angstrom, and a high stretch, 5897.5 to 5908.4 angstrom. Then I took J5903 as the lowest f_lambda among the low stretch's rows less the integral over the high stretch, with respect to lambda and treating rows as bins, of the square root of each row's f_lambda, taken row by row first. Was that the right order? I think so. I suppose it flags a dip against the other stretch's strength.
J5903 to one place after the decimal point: -20.9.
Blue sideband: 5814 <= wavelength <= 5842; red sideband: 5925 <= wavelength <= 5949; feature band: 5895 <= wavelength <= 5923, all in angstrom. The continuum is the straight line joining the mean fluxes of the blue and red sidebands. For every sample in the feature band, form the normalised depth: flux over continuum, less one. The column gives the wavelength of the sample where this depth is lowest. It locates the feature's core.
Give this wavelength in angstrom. 5895.49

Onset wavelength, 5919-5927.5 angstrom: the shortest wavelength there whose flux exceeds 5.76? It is 5919.98 angstrom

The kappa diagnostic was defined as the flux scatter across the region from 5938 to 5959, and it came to 0.2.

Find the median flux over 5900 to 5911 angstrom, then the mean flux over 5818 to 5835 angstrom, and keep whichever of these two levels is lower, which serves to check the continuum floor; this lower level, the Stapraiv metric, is 5.89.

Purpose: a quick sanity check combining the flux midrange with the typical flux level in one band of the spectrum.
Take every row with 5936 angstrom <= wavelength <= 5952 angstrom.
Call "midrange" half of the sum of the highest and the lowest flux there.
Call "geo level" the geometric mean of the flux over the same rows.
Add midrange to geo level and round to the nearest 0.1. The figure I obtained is 11.8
